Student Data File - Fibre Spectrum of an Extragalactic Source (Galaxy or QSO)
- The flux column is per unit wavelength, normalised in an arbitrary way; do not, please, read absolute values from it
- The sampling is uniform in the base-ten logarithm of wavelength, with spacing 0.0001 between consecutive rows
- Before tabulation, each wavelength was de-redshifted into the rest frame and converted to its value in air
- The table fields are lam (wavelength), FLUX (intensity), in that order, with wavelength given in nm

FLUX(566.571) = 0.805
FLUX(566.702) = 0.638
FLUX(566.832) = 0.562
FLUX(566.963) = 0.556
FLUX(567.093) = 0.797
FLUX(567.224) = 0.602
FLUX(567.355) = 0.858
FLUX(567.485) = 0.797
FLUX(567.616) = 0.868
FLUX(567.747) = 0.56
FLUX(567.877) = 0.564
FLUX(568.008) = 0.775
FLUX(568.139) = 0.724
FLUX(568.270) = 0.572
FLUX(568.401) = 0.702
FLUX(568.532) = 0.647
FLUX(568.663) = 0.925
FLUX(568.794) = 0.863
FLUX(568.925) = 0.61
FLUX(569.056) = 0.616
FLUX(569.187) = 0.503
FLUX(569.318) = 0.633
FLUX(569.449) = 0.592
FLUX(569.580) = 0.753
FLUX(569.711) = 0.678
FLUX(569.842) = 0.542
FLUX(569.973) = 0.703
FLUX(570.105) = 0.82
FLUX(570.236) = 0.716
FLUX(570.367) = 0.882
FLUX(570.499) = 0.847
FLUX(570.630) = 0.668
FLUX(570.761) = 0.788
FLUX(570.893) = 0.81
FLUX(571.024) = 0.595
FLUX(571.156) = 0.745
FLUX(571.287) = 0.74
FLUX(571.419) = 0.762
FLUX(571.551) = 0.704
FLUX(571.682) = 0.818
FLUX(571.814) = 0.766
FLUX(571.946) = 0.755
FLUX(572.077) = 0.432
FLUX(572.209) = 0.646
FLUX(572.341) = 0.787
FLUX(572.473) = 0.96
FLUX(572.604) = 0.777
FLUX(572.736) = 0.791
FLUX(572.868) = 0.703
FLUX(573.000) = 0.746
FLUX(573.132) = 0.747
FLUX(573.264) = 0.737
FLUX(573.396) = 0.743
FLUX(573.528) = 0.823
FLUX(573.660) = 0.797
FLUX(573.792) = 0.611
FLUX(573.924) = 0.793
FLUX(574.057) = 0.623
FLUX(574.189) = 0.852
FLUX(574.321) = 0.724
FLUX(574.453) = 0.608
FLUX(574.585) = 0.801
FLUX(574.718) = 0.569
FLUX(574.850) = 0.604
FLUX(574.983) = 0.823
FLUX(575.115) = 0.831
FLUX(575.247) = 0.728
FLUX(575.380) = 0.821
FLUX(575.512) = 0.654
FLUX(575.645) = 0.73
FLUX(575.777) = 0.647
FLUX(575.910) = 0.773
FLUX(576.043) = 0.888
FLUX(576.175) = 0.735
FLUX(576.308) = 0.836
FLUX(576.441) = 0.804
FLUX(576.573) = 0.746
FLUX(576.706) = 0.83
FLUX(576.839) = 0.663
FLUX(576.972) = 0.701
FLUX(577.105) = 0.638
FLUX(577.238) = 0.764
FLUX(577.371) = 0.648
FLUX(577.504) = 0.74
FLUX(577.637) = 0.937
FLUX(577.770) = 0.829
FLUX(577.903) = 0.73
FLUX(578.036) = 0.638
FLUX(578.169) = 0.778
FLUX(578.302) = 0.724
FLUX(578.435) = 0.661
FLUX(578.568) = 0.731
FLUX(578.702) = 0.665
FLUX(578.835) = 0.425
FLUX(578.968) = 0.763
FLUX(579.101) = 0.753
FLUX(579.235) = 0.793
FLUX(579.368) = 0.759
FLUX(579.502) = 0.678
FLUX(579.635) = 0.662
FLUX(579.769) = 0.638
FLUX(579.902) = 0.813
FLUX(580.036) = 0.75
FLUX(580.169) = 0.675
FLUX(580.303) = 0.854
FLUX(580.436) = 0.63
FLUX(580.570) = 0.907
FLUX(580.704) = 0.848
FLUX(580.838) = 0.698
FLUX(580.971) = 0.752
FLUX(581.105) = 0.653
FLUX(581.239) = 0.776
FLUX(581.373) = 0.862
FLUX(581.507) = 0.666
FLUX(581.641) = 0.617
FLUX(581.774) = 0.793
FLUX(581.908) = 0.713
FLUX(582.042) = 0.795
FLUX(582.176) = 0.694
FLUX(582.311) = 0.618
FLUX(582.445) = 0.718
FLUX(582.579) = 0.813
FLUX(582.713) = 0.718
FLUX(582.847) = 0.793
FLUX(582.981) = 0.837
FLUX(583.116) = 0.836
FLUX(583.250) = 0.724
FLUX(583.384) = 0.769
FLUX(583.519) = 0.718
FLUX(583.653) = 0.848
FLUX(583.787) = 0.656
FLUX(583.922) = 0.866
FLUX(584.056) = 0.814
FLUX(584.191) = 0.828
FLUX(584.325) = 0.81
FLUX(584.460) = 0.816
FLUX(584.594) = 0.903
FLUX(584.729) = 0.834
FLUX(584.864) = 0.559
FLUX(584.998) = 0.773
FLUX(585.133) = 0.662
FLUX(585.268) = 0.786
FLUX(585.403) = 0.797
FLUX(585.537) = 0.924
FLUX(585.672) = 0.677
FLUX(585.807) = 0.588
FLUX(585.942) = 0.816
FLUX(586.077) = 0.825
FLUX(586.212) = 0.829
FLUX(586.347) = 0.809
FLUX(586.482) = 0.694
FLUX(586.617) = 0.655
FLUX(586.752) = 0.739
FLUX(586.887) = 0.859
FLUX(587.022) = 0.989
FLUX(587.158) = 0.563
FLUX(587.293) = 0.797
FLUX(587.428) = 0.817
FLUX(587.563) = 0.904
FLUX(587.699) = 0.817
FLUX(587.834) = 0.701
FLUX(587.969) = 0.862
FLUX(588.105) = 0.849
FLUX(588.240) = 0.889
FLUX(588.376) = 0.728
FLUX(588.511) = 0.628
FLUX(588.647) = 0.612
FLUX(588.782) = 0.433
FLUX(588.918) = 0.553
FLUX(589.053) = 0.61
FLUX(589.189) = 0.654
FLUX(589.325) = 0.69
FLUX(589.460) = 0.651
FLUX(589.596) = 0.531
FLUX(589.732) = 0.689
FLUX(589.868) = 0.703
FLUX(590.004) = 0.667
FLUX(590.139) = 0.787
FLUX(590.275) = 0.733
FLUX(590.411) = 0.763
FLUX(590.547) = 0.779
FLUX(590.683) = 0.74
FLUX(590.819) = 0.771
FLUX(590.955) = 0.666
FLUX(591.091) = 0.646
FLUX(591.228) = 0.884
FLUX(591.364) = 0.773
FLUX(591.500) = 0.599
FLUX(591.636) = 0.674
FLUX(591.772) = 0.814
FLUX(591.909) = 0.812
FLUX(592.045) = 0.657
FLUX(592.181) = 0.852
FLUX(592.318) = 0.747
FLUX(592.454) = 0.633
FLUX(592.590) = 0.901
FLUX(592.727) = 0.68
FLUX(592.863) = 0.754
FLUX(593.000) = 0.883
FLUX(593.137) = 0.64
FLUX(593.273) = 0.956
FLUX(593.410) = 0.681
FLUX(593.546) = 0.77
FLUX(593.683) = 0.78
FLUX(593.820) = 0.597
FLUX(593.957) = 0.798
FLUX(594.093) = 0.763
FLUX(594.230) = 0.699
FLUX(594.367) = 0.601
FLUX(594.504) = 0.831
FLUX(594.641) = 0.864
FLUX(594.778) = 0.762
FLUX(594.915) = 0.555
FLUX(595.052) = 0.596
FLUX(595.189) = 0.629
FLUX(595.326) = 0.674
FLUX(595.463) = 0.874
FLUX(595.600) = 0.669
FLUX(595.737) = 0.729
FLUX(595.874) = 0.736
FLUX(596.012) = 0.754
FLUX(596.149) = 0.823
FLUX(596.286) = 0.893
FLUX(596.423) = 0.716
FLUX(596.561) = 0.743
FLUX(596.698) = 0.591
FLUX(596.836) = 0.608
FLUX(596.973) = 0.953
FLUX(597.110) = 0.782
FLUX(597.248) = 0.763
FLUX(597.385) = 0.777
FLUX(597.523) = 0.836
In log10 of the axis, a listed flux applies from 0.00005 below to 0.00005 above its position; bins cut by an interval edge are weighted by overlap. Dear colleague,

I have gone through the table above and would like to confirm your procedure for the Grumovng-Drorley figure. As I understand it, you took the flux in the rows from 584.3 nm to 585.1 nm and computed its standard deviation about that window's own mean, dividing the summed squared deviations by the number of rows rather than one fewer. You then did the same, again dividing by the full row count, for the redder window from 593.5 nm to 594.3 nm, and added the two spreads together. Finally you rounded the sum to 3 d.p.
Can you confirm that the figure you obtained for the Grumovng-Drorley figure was 0.176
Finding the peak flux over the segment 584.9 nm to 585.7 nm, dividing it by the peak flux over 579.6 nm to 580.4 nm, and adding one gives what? 2.08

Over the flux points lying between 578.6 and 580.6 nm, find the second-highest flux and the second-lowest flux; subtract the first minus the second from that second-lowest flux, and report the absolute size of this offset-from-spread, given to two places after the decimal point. 0.41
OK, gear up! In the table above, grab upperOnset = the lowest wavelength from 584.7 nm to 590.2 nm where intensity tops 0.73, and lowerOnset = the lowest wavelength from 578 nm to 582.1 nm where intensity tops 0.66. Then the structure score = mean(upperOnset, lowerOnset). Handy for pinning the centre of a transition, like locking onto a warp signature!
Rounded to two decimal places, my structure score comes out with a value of 581.45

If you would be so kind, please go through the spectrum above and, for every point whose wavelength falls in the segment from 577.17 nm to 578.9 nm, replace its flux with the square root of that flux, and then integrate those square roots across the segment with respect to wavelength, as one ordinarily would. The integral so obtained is 1.46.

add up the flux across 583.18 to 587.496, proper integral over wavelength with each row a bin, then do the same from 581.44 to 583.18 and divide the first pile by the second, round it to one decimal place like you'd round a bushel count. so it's 2.6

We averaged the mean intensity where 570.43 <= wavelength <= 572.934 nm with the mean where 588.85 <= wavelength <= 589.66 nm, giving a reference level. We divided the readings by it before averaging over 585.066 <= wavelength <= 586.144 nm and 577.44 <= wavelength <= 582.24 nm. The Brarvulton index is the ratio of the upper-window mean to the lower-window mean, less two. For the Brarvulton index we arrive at -0.96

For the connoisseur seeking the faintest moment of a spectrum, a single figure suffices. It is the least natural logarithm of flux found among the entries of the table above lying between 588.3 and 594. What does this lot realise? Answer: -0.84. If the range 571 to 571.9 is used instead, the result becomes -0.52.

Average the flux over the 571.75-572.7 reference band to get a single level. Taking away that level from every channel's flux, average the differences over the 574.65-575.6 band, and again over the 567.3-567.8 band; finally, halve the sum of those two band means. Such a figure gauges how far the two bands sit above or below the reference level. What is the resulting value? 0.013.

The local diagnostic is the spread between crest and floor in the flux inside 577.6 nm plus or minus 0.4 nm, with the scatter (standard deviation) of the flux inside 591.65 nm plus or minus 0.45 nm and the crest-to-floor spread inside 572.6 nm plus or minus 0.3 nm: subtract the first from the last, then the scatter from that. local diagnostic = -0.13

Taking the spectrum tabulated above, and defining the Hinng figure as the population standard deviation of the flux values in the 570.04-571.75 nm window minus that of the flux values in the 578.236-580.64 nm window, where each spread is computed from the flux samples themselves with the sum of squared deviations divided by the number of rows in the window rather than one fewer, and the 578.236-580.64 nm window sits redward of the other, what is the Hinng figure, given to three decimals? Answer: -0.027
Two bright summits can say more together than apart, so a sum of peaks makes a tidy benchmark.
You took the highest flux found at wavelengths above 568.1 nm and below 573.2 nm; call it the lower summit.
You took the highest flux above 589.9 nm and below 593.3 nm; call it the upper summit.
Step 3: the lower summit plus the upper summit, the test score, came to 1.92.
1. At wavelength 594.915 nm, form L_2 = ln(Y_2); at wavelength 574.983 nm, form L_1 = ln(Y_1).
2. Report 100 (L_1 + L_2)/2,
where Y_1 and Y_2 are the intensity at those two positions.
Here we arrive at -39.2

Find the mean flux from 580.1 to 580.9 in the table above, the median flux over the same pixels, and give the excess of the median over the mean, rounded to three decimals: 0.004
